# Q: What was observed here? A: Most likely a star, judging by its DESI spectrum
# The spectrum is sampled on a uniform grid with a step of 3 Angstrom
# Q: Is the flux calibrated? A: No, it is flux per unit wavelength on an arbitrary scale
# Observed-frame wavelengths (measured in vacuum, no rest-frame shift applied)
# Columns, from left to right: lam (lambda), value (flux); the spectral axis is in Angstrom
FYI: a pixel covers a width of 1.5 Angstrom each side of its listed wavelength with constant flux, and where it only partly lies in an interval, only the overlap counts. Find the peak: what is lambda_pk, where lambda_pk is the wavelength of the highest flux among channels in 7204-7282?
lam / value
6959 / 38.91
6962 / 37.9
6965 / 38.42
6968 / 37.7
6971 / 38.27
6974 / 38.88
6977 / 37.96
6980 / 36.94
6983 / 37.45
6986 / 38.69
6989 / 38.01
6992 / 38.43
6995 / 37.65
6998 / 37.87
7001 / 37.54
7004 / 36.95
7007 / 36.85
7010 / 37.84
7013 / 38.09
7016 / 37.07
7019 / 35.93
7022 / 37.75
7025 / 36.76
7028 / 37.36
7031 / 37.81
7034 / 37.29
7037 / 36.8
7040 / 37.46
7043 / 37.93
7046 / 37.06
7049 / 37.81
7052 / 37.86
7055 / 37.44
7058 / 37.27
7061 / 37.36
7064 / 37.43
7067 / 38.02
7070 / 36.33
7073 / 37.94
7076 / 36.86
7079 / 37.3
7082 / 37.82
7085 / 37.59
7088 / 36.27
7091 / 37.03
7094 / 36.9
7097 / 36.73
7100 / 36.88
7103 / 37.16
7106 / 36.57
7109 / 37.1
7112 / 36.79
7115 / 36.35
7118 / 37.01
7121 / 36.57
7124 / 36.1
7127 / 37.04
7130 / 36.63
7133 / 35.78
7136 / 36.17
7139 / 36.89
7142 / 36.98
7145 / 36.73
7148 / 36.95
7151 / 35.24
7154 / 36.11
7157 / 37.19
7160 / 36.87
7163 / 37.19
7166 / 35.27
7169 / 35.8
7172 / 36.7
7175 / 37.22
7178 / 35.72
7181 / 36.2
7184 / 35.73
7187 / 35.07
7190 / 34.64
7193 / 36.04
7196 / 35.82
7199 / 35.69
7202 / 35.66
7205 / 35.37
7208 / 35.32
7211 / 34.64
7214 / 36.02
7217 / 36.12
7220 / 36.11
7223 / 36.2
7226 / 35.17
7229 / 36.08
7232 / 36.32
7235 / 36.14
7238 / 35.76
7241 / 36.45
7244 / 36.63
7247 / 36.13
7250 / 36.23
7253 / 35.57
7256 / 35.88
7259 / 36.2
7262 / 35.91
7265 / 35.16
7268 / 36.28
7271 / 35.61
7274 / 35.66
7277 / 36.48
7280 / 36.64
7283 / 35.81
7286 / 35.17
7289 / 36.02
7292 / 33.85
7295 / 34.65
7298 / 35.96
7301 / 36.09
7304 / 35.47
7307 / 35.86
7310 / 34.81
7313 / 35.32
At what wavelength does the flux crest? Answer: 7280 Angstrom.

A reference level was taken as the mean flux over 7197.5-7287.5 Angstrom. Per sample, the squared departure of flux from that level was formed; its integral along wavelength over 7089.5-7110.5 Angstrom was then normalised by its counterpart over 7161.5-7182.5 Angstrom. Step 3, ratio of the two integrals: 1.6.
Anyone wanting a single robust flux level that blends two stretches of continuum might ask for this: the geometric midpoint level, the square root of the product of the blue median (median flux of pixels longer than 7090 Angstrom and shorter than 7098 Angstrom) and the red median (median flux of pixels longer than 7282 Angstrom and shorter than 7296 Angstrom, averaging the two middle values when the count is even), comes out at 36.02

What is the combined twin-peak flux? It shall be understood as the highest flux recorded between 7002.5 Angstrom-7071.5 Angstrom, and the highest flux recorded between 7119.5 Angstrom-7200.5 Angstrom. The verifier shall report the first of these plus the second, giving 75.3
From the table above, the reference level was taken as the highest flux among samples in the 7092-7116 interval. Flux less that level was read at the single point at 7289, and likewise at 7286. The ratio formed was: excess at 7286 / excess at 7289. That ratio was 1.7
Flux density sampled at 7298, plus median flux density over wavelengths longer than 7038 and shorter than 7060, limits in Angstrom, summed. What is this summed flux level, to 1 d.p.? 73.4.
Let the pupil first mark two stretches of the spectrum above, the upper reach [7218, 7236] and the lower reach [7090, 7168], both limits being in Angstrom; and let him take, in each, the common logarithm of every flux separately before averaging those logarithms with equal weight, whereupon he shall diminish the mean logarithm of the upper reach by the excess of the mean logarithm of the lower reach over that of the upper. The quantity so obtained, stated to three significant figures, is 1.55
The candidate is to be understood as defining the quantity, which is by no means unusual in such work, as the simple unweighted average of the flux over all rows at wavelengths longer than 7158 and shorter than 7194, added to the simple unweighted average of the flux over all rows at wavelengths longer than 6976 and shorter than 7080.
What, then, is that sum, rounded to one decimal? 73.5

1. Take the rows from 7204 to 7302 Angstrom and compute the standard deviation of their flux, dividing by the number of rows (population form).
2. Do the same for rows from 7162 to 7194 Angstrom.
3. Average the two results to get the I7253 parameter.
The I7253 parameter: 0.699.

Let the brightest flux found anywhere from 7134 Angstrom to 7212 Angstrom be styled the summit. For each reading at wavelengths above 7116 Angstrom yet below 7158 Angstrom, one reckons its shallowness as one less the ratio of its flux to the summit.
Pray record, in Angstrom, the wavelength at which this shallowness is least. 7157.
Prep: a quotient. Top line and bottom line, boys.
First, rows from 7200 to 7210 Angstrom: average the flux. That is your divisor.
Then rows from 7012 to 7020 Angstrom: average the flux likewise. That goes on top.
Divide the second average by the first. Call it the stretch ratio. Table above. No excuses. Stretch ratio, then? 1.045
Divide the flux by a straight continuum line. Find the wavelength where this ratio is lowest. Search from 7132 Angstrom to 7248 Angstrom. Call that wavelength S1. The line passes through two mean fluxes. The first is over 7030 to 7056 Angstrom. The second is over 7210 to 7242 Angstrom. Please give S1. 7190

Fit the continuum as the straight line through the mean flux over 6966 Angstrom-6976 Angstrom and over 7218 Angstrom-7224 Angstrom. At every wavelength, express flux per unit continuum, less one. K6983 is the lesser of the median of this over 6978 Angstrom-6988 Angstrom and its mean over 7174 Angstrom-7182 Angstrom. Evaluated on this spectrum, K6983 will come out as -0.019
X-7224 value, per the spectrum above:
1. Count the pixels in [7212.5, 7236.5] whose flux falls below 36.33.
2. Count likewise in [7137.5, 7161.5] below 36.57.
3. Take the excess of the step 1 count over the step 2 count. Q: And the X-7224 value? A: 6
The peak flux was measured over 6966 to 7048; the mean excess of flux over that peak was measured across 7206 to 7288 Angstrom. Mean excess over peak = -2.97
